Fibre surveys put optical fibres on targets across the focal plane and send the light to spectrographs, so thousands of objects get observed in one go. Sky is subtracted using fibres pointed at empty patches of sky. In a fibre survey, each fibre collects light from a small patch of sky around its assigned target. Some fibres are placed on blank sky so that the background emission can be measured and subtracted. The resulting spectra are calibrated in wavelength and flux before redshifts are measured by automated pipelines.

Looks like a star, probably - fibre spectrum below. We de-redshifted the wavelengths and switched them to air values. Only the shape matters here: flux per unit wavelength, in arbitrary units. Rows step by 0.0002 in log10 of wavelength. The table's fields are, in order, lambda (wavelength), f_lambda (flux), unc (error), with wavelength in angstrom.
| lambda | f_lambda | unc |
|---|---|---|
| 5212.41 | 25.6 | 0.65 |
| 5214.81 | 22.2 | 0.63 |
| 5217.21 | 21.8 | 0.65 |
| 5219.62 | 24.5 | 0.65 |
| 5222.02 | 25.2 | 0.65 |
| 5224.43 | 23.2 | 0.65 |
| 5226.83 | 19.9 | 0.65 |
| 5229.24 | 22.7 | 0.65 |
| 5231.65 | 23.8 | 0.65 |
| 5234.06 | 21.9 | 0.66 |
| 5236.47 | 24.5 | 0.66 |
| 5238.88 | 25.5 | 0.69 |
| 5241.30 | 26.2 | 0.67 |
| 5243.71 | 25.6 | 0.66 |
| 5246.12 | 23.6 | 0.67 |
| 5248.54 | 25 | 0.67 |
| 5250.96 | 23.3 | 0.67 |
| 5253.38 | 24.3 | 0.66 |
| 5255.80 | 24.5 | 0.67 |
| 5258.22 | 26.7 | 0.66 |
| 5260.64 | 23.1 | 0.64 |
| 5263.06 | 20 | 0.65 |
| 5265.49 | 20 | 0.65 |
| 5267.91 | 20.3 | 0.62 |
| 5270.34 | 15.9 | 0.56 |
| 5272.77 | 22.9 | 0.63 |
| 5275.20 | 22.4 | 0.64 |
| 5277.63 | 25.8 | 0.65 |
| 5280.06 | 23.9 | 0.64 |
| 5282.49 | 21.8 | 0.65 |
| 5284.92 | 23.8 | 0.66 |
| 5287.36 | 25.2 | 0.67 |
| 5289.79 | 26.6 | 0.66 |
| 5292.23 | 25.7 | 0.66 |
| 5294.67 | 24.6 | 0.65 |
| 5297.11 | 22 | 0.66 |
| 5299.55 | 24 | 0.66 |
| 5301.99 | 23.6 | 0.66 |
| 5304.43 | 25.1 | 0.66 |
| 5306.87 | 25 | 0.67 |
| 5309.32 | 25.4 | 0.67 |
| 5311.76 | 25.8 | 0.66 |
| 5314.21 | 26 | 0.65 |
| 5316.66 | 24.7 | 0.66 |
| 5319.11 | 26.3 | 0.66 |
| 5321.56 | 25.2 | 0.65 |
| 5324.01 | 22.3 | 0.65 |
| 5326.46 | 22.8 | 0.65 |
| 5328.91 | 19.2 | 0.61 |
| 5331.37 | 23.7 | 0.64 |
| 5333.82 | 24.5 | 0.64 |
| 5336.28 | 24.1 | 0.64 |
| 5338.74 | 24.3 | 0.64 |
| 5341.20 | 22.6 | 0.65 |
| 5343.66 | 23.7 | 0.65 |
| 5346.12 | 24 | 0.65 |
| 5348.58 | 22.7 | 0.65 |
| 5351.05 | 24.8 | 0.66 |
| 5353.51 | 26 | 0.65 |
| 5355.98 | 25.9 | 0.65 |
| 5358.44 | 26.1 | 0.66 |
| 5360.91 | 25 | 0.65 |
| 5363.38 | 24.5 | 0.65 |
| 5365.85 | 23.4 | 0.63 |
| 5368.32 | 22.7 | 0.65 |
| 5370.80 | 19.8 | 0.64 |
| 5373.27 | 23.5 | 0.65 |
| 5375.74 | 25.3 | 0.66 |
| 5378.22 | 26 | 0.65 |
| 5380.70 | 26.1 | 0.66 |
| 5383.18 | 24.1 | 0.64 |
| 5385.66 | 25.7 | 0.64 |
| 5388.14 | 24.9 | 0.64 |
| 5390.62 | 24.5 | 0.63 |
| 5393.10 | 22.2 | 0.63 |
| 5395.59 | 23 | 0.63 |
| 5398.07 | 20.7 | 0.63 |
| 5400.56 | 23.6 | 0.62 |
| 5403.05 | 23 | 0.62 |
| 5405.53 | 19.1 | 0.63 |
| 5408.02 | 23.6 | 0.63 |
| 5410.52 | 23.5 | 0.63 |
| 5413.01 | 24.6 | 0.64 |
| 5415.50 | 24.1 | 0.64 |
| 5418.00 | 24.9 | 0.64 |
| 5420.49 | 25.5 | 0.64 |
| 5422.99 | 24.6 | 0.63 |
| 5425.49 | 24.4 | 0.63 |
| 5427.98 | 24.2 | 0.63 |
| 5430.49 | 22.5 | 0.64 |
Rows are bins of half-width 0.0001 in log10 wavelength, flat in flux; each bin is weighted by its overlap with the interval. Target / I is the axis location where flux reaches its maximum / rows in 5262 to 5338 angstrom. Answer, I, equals 5289.79 angstrom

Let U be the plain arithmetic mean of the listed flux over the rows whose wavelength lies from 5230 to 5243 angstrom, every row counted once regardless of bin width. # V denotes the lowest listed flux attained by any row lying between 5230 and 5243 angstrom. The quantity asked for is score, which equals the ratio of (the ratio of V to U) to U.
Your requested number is 0.0368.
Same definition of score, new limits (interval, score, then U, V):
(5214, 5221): 0.0418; 22.8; 21.8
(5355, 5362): 0.0379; 25.7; 25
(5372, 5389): 0.0373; 25.1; 23.5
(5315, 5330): 0.0350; 23.4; 19.2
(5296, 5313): 0.0369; 24.4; 22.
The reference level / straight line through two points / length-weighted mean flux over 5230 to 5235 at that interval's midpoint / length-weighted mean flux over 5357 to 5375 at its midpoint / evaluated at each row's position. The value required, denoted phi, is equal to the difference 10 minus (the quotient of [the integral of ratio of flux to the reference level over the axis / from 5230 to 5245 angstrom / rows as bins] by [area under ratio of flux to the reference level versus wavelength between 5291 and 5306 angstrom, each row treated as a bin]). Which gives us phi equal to 9.0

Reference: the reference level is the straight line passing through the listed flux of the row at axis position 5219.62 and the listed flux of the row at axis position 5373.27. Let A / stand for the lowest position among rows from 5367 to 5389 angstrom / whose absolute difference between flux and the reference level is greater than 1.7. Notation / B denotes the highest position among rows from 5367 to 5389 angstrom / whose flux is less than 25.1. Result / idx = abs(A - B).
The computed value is 17.3 angstrom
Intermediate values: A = 5370.80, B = 5388.14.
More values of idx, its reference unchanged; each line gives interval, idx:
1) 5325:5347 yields 17.2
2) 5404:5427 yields 20.0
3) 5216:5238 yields 19.3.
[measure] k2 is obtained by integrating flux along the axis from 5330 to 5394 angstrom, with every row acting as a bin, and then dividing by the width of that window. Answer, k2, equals 24.2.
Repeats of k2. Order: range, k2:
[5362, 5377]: 23.2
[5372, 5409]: 23.7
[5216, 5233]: 23.0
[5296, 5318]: 24.6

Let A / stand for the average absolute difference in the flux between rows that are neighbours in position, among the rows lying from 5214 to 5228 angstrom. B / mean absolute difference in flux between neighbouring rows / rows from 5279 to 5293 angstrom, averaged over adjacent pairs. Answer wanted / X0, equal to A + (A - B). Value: 2.1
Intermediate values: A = 1.82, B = 1.6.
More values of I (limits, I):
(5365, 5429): 5380.70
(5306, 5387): 5319.11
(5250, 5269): 5258.22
